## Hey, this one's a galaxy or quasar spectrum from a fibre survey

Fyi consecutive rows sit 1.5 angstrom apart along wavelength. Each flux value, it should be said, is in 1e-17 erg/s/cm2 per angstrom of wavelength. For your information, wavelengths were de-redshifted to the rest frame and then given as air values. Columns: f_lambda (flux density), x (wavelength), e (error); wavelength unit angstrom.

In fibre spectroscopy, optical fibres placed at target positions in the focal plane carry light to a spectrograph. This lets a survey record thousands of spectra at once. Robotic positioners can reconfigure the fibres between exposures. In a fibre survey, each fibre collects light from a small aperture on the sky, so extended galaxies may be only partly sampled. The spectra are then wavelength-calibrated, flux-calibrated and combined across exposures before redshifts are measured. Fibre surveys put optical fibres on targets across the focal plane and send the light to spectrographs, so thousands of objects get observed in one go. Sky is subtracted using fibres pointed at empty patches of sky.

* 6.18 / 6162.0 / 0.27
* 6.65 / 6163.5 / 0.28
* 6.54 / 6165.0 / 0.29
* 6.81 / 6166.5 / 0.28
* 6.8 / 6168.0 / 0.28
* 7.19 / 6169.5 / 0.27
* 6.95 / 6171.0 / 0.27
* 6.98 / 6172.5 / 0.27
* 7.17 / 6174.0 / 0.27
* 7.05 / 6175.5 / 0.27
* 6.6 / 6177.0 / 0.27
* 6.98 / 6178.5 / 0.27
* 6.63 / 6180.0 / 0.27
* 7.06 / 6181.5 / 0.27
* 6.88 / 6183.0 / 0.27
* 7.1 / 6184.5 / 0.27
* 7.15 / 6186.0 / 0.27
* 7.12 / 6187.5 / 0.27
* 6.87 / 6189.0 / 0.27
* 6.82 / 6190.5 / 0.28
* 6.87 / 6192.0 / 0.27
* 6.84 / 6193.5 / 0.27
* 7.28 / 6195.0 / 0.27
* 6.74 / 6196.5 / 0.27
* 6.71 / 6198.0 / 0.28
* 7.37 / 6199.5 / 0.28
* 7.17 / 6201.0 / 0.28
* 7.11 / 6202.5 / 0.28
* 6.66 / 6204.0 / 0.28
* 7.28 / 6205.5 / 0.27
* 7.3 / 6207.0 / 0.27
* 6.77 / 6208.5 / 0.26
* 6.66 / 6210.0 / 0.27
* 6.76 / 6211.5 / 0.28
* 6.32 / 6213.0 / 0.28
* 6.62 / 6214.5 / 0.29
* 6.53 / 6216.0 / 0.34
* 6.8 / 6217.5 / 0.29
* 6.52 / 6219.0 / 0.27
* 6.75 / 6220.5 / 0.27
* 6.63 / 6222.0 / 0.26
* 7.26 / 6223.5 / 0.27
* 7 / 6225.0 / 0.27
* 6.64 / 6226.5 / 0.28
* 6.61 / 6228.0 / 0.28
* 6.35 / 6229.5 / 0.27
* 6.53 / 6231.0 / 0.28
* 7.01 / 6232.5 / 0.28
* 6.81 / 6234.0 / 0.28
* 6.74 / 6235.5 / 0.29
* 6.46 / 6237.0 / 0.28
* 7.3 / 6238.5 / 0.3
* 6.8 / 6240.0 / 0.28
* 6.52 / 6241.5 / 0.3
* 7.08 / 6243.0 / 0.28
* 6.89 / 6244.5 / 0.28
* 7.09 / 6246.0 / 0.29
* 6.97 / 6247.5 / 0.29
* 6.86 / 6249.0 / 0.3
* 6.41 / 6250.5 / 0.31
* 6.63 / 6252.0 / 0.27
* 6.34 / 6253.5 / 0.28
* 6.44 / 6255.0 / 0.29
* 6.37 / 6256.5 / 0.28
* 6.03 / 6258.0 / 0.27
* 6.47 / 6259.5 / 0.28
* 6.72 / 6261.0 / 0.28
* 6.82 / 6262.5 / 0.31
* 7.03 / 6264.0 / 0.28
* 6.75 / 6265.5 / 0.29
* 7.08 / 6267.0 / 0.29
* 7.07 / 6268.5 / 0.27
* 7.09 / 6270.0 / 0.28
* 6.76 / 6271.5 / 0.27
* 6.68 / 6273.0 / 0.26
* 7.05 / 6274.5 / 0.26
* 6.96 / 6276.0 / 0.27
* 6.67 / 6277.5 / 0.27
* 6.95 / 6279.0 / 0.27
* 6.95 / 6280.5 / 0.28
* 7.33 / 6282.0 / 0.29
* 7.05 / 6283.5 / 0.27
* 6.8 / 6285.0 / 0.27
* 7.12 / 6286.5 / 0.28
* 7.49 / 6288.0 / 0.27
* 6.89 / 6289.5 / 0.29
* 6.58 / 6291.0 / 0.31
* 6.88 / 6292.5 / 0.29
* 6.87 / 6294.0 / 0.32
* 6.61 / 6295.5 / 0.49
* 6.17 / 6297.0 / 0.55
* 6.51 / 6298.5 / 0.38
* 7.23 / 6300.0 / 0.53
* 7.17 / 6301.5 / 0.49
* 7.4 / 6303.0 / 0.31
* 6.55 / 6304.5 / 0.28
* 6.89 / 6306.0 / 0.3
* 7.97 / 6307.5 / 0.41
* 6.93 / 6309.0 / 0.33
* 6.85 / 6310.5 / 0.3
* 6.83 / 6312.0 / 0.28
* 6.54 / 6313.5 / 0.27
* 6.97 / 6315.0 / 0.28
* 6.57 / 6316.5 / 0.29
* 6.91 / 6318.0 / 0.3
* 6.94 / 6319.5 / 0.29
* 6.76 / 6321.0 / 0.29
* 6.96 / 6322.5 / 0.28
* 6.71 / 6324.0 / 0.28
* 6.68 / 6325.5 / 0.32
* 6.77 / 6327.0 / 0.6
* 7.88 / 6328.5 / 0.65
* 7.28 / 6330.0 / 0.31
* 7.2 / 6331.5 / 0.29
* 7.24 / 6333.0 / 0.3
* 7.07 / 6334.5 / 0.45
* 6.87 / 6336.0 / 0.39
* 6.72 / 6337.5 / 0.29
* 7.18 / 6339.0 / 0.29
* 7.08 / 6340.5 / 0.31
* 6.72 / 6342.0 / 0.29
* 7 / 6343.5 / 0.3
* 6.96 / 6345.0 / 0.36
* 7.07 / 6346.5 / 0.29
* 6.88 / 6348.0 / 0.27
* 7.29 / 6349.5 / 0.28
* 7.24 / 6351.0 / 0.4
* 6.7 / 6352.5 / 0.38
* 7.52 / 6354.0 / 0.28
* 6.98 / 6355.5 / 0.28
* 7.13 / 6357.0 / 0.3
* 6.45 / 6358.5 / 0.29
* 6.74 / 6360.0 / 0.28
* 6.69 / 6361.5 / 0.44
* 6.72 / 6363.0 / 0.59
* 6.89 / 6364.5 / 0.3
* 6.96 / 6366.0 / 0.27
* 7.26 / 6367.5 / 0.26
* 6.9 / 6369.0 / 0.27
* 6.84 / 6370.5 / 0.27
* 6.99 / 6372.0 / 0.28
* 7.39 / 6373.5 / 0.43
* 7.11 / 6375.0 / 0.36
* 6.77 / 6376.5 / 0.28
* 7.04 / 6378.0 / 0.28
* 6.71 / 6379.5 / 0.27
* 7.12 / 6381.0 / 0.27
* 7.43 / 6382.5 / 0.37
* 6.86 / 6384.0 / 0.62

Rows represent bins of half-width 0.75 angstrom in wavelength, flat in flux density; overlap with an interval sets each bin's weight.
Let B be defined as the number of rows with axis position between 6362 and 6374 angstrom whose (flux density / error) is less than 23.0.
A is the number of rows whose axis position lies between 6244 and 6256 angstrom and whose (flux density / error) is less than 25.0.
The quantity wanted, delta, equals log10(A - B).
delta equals 0.70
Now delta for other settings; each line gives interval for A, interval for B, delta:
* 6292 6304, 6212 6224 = 0.70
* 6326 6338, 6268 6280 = 0.90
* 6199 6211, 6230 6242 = 0.00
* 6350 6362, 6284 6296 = 0.60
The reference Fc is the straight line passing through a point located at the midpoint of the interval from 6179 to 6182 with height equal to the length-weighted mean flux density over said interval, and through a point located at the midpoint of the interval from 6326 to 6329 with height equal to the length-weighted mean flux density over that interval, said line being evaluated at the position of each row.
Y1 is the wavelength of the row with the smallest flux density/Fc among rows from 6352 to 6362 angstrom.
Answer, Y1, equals 6358.5 angstrom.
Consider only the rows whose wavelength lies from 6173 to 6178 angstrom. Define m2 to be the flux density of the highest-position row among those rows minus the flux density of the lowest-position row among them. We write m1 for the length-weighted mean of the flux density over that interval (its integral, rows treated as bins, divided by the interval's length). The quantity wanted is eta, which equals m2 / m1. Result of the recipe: -0.08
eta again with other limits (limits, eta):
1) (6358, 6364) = 0.04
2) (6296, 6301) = 0.16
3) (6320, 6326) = -0.01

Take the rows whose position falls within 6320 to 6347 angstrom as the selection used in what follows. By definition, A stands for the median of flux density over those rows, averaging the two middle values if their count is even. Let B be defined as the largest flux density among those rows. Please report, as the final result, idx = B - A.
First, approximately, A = 6.98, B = 7.88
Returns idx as 0.90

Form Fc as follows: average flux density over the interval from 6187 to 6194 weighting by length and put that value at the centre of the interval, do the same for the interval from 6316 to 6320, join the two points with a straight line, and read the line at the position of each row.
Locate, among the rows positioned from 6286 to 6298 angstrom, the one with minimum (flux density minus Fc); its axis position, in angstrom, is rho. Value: 6297.0 angstrom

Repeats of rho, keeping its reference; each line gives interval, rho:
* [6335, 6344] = 6337.5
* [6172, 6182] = 6177.0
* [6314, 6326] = 6316.5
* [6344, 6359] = 6358.5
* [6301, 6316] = 6313.5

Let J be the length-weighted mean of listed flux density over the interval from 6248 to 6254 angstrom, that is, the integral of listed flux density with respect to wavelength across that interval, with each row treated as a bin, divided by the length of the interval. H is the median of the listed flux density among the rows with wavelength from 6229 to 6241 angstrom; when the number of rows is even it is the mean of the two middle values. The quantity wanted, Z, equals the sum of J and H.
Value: 13.4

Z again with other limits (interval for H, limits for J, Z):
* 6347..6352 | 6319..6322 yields 14.1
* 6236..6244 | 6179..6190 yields 13.8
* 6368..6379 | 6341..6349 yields 13.9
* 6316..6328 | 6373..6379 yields 13.8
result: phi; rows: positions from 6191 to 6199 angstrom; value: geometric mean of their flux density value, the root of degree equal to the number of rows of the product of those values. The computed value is 6.89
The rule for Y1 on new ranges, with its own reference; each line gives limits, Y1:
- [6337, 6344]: 6342.0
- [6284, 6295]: 6291.0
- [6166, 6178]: 6177.0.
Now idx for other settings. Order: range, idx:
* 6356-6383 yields 0.50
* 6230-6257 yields 0.53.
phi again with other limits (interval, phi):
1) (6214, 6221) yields 6.64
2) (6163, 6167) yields 6.67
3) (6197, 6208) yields 7.08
